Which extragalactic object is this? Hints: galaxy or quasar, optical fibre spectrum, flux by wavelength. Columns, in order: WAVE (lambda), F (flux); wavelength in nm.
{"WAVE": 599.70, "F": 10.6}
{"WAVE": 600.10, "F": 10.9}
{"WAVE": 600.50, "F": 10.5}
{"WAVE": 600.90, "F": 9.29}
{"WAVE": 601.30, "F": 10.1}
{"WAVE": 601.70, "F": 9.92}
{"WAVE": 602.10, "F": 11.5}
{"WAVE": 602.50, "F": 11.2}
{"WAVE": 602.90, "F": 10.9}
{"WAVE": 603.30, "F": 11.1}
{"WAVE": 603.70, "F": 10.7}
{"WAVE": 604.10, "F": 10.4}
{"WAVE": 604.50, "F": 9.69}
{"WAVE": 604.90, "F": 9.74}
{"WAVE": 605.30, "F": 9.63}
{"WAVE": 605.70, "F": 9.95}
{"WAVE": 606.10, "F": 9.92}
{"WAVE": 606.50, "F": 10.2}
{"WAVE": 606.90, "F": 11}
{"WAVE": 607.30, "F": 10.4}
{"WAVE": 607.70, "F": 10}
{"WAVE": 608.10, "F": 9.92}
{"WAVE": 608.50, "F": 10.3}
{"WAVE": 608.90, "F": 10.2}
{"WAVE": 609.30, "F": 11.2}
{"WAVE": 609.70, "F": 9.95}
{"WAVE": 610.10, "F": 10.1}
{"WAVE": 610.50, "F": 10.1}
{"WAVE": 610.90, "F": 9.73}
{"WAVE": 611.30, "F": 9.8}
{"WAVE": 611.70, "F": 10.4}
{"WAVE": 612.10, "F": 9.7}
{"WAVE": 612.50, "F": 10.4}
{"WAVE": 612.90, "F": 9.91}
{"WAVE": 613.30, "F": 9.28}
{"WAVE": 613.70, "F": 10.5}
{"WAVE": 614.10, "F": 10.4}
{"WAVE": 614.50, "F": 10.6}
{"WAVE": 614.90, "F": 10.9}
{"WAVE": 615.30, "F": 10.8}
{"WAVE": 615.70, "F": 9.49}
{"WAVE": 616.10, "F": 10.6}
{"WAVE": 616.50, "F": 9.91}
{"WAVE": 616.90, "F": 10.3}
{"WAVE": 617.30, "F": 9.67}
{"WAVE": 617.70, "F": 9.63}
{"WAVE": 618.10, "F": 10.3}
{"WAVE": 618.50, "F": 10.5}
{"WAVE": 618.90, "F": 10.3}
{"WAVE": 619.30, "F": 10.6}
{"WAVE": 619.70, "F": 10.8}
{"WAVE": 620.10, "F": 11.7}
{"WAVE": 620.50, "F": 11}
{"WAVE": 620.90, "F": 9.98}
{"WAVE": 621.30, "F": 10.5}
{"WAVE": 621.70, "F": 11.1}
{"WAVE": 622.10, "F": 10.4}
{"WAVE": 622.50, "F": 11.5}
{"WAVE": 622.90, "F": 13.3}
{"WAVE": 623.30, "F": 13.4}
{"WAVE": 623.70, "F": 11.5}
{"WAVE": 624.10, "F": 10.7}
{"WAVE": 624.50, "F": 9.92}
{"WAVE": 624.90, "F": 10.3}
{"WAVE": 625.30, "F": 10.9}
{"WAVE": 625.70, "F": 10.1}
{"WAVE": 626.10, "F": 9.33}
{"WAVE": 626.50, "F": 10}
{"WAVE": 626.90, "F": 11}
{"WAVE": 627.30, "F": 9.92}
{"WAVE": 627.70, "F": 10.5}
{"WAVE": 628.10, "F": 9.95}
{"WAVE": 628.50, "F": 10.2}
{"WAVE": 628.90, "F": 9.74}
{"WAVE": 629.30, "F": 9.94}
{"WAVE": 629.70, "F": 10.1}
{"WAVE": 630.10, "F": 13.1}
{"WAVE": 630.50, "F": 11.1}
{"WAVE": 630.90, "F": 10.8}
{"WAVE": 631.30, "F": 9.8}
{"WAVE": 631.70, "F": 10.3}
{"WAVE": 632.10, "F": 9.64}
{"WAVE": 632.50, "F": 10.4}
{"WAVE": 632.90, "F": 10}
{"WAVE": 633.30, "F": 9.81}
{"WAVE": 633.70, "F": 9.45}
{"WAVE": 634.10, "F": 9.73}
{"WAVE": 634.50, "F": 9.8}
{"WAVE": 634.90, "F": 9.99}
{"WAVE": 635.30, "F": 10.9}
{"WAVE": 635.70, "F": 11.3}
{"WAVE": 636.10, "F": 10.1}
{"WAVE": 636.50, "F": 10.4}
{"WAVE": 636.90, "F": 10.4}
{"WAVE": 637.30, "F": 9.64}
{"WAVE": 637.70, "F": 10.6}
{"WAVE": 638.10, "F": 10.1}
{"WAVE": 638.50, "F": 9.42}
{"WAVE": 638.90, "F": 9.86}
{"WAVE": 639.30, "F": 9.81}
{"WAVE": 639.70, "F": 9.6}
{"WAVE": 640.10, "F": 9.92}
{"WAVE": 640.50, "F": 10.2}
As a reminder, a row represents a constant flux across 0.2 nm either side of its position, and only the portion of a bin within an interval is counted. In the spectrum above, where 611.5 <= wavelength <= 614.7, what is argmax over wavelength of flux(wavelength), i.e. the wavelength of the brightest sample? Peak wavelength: 614.50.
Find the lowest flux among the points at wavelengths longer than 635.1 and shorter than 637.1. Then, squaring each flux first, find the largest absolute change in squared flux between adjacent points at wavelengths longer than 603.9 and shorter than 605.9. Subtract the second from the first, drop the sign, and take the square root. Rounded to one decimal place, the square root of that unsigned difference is 2.0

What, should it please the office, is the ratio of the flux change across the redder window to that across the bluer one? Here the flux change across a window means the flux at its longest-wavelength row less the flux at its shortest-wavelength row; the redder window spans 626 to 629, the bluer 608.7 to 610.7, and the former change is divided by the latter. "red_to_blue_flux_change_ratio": -4.1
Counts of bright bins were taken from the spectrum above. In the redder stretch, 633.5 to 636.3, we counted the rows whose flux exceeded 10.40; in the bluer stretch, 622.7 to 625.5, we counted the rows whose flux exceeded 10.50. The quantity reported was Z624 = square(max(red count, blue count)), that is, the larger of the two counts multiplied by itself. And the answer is 25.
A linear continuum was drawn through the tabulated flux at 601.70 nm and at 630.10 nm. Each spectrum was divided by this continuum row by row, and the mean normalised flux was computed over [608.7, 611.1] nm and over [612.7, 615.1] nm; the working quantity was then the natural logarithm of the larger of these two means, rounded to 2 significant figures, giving -0.059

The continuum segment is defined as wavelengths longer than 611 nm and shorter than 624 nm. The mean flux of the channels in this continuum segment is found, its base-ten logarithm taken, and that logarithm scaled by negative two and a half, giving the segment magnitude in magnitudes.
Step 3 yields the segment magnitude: -2.56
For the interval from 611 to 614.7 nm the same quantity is -2.51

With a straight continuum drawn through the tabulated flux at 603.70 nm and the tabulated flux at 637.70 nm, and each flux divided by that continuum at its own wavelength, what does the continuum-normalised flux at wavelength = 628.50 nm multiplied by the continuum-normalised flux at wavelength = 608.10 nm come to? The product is 0.89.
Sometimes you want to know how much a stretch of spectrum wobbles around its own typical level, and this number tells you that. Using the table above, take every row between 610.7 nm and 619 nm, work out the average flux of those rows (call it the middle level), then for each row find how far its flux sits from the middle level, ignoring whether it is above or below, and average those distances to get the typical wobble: 0.4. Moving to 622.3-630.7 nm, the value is 0.9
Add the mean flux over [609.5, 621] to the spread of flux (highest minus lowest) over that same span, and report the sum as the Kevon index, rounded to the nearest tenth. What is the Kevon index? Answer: 12.7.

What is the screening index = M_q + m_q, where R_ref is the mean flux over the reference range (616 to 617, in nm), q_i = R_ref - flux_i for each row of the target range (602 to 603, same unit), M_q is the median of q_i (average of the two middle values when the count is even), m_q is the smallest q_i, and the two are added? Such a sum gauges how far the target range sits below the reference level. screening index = -2.2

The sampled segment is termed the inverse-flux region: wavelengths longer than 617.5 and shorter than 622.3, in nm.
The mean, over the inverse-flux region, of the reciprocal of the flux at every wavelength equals 0.0949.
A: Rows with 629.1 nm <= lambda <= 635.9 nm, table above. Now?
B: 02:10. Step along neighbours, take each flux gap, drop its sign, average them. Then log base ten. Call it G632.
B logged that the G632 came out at -0.16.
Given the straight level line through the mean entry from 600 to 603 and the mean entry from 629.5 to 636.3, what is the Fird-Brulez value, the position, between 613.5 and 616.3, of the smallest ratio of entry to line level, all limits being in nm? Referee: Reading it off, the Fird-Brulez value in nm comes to 615.70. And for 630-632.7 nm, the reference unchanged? 632.10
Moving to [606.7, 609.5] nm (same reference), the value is 608.10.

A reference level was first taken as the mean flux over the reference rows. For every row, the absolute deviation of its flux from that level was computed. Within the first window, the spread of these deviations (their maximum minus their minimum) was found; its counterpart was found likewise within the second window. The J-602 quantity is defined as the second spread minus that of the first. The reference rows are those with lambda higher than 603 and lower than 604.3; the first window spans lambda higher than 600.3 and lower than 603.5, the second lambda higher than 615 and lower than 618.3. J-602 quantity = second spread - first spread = -0.10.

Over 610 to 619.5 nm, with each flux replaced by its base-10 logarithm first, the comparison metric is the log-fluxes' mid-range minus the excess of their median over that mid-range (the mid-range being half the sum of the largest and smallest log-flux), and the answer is 0.99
